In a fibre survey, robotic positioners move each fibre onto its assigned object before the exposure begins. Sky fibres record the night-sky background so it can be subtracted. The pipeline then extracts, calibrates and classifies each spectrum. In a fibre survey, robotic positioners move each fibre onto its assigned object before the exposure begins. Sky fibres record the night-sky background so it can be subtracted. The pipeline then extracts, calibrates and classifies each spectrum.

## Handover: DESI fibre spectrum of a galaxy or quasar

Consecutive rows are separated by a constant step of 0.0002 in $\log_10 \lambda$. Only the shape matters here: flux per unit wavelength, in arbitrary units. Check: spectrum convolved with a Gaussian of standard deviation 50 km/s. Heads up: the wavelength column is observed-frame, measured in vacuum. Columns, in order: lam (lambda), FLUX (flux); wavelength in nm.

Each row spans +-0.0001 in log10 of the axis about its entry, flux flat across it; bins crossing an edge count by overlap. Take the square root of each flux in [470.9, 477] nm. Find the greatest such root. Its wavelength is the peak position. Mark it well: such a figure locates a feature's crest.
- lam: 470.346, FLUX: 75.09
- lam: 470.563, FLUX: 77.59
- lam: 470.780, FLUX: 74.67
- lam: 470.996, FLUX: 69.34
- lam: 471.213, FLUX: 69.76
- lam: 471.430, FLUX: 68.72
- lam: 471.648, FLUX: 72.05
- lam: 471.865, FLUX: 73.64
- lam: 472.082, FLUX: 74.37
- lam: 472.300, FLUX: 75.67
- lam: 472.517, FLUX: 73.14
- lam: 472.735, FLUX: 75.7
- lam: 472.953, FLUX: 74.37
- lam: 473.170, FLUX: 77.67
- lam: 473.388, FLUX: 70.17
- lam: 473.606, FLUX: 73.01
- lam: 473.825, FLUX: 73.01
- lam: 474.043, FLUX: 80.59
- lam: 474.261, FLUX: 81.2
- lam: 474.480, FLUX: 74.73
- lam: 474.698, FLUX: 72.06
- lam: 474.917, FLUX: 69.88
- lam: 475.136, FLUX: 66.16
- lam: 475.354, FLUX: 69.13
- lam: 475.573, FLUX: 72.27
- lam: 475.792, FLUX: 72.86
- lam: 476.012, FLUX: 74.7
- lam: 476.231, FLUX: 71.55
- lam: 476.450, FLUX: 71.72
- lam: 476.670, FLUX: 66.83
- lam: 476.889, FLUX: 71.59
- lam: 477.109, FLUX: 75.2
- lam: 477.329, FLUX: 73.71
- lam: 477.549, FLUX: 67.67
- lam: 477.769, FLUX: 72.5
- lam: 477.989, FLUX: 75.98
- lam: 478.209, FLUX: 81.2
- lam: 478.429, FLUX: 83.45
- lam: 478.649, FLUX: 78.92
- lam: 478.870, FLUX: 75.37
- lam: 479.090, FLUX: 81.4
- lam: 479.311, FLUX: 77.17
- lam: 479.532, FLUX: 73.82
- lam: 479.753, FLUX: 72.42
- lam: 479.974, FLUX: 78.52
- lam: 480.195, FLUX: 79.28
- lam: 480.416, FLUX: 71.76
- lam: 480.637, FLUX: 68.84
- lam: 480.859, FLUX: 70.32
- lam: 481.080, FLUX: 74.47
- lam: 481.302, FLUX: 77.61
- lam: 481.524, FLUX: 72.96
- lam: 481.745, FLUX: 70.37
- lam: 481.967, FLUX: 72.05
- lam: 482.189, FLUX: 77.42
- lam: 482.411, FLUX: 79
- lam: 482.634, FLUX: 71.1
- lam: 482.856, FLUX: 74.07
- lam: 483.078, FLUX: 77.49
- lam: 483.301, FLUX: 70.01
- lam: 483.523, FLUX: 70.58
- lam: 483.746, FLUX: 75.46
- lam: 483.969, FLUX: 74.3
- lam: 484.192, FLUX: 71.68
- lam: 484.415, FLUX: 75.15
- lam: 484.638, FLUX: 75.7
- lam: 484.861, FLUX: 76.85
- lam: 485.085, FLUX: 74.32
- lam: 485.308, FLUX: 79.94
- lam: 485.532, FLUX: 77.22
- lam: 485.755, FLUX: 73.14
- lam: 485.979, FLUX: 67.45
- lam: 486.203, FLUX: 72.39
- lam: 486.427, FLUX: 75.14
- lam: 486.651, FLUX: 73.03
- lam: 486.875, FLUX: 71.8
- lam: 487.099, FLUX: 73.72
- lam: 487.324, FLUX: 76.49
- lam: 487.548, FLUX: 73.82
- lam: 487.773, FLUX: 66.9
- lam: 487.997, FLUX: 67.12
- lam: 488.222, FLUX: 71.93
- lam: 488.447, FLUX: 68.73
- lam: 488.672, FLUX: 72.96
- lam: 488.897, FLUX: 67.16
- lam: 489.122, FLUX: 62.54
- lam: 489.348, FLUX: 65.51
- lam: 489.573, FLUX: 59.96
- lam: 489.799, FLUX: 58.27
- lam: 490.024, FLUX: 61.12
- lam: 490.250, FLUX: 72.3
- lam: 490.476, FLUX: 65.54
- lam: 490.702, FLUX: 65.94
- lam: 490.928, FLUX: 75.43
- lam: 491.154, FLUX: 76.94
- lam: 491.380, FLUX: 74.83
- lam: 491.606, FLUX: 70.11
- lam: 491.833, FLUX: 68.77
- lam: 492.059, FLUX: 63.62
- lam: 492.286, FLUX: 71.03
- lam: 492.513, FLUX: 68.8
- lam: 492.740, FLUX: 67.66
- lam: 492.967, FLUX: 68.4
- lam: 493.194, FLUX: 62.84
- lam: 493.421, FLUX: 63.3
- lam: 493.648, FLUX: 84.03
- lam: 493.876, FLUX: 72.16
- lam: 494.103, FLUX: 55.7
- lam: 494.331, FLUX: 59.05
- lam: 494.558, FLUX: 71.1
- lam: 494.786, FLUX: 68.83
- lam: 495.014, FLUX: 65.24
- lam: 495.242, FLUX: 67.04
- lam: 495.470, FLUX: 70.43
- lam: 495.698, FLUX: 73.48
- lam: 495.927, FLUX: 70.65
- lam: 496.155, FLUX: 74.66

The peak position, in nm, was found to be 474.261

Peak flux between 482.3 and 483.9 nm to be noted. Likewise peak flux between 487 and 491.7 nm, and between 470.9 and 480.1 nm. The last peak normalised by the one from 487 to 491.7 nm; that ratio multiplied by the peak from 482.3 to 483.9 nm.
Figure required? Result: 86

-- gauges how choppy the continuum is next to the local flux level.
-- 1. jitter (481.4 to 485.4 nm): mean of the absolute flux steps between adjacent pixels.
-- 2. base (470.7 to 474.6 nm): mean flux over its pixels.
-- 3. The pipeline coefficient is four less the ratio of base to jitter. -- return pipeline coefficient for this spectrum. -19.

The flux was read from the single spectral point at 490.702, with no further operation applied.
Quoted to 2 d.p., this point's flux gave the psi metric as 65.94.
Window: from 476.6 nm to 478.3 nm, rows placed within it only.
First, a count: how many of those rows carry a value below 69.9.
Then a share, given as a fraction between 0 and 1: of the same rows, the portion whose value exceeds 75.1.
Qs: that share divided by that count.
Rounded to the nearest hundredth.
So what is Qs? 0.19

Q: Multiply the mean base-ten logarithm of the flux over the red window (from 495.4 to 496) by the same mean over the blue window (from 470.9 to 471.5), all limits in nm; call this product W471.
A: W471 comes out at 3.41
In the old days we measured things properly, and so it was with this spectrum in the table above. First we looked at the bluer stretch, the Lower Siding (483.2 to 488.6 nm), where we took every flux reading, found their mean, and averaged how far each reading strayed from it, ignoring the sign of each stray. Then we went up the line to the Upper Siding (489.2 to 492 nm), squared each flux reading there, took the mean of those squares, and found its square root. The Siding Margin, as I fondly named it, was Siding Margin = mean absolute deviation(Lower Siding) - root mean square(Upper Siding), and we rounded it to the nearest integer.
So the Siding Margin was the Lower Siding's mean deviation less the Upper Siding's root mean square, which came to -66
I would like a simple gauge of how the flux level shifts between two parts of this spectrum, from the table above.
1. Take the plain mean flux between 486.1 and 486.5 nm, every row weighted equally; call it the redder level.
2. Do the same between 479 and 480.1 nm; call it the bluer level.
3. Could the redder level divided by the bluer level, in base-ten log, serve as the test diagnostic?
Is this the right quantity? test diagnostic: -0.017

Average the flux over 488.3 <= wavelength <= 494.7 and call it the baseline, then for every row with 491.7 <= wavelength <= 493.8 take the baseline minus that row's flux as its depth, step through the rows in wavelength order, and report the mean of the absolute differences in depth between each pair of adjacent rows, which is 5.43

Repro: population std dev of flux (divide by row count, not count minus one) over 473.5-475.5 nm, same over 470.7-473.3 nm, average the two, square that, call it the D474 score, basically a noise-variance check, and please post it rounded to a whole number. 14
